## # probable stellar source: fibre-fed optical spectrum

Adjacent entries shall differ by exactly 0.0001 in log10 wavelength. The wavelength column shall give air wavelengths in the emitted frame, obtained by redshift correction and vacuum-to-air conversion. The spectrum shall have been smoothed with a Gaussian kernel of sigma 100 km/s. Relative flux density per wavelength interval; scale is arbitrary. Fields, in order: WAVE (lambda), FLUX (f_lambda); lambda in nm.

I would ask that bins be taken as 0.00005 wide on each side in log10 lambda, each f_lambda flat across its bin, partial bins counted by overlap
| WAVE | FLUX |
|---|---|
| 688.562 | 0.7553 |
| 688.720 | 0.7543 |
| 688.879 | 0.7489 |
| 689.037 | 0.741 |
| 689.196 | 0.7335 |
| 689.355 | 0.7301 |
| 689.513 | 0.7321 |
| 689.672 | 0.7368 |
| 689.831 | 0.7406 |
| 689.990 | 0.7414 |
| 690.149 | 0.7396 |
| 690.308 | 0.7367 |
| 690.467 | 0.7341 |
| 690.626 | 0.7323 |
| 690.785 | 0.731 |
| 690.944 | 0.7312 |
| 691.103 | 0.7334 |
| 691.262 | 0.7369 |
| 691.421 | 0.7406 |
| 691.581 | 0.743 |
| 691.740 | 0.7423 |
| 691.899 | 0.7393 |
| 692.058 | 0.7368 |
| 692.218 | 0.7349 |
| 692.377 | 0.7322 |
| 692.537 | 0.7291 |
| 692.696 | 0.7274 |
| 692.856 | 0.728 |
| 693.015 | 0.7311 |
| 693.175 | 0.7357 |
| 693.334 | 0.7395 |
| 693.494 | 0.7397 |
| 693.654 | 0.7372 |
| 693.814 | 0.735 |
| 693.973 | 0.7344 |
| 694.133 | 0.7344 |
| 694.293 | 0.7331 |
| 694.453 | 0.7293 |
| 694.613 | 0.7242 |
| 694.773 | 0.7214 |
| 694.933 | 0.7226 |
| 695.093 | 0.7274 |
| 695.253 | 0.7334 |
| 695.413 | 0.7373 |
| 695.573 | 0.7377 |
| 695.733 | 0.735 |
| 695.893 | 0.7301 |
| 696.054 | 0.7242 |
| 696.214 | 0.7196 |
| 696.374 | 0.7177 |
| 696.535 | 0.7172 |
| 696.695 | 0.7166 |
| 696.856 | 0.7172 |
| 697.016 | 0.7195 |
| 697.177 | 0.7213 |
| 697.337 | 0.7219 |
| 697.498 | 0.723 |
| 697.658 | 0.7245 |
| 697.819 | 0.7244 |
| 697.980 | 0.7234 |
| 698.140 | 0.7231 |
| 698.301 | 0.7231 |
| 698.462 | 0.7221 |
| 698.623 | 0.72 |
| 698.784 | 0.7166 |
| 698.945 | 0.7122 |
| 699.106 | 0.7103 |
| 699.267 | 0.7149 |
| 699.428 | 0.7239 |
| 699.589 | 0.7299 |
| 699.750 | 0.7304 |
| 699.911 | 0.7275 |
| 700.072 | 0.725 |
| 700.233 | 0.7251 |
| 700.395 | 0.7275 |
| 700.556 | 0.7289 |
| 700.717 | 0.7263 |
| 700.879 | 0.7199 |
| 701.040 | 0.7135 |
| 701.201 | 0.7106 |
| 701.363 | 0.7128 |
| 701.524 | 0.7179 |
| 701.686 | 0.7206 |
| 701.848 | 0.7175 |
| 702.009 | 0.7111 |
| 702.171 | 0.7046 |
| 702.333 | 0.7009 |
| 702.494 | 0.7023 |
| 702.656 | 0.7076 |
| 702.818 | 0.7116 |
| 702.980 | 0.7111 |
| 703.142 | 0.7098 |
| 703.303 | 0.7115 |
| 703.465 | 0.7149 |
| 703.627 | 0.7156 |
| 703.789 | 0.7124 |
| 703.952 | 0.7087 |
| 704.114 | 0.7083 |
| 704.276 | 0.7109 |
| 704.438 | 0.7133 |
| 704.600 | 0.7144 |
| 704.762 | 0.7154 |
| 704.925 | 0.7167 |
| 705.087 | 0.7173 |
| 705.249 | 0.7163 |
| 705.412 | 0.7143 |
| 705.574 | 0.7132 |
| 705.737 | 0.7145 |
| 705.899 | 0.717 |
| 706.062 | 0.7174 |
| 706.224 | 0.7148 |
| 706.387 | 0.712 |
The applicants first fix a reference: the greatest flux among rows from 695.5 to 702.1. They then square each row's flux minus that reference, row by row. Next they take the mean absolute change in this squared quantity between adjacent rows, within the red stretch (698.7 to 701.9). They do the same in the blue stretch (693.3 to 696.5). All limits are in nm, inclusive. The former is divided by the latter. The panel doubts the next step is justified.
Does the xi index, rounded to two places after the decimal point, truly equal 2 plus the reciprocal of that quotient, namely 2.39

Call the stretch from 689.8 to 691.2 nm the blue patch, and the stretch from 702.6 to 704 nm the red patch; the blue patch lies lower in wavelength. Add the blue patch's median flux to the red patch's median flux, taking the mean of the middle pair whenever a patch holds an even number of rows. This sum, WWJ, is 1.45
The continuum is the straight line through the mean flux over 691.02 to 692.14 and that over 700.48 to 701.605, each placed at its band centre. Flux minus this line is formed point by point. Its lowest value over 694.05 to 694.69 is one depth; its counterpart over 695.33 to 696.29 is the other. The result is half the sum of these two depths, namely -0.0088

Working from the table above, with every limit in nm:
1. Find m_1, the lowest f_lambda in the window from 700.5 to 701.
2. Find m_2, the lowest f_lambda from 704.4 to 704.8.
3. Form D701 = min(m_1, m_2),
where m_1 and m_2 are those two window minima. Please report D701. 0.713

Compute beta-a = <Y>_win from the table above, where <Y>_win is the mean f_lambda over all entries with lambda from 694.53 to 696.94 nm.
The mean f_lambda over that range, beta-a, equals 0.725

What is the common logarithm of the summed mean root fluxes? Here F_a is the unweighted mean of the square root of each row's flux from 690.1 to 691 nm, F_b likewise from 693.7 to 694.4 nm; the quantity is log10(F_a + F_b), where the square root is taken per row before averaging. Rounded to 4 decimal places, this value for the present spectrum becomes 0.2339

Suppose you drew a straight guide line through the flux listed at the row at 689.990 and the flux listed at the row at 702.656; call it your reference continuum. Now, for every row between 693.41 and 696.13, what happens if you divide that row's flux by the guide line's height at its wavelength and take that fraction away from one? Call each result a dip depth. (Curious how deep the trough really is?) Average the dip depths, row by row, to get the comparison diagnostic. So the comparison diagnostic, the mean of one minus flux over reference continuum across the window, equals -0.004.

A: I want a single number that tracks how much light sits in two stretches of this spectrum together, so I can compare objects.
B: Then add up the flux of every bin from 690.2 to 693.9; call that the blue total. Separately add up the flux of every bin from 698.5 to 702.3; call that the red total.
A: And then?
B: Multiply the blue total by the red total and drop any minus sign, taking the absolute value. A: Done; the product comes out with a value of 280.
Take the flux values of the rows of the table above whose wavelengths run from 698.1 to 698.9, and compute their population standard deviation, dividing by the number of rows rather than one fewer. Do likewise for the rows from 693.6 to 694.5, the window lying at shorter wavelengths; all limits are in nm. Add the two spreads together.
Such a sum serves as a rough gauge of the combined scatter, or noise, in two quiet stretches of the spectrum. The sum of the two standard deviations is 0.0049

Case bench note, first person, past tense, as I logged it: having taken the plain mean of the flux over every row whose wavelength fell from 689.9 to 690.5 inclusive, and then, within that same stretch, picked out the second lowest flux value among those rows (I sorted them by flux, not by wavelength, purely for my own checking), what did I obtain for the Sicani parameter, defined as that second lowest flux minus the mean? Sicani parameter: -0.0012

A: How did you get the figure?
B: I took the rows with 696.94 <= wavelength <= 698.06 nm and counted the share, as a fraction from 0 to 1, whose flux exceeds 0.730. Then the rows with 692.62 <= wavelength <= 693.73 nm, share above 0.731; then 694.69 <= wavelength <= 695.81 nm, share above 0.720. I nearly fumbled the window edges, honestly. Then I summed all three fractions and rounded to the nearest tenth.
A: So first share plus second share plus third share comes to 1.7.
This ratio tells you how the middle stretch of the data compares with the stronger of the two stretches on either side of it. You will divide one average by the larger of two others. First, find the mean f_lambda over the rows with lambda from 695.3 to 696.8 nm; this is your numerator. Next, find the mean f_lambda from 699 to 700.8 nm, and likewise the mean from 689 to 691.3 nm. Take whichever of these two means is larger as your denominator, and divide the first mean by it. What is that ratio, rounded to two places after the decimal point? 0.99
